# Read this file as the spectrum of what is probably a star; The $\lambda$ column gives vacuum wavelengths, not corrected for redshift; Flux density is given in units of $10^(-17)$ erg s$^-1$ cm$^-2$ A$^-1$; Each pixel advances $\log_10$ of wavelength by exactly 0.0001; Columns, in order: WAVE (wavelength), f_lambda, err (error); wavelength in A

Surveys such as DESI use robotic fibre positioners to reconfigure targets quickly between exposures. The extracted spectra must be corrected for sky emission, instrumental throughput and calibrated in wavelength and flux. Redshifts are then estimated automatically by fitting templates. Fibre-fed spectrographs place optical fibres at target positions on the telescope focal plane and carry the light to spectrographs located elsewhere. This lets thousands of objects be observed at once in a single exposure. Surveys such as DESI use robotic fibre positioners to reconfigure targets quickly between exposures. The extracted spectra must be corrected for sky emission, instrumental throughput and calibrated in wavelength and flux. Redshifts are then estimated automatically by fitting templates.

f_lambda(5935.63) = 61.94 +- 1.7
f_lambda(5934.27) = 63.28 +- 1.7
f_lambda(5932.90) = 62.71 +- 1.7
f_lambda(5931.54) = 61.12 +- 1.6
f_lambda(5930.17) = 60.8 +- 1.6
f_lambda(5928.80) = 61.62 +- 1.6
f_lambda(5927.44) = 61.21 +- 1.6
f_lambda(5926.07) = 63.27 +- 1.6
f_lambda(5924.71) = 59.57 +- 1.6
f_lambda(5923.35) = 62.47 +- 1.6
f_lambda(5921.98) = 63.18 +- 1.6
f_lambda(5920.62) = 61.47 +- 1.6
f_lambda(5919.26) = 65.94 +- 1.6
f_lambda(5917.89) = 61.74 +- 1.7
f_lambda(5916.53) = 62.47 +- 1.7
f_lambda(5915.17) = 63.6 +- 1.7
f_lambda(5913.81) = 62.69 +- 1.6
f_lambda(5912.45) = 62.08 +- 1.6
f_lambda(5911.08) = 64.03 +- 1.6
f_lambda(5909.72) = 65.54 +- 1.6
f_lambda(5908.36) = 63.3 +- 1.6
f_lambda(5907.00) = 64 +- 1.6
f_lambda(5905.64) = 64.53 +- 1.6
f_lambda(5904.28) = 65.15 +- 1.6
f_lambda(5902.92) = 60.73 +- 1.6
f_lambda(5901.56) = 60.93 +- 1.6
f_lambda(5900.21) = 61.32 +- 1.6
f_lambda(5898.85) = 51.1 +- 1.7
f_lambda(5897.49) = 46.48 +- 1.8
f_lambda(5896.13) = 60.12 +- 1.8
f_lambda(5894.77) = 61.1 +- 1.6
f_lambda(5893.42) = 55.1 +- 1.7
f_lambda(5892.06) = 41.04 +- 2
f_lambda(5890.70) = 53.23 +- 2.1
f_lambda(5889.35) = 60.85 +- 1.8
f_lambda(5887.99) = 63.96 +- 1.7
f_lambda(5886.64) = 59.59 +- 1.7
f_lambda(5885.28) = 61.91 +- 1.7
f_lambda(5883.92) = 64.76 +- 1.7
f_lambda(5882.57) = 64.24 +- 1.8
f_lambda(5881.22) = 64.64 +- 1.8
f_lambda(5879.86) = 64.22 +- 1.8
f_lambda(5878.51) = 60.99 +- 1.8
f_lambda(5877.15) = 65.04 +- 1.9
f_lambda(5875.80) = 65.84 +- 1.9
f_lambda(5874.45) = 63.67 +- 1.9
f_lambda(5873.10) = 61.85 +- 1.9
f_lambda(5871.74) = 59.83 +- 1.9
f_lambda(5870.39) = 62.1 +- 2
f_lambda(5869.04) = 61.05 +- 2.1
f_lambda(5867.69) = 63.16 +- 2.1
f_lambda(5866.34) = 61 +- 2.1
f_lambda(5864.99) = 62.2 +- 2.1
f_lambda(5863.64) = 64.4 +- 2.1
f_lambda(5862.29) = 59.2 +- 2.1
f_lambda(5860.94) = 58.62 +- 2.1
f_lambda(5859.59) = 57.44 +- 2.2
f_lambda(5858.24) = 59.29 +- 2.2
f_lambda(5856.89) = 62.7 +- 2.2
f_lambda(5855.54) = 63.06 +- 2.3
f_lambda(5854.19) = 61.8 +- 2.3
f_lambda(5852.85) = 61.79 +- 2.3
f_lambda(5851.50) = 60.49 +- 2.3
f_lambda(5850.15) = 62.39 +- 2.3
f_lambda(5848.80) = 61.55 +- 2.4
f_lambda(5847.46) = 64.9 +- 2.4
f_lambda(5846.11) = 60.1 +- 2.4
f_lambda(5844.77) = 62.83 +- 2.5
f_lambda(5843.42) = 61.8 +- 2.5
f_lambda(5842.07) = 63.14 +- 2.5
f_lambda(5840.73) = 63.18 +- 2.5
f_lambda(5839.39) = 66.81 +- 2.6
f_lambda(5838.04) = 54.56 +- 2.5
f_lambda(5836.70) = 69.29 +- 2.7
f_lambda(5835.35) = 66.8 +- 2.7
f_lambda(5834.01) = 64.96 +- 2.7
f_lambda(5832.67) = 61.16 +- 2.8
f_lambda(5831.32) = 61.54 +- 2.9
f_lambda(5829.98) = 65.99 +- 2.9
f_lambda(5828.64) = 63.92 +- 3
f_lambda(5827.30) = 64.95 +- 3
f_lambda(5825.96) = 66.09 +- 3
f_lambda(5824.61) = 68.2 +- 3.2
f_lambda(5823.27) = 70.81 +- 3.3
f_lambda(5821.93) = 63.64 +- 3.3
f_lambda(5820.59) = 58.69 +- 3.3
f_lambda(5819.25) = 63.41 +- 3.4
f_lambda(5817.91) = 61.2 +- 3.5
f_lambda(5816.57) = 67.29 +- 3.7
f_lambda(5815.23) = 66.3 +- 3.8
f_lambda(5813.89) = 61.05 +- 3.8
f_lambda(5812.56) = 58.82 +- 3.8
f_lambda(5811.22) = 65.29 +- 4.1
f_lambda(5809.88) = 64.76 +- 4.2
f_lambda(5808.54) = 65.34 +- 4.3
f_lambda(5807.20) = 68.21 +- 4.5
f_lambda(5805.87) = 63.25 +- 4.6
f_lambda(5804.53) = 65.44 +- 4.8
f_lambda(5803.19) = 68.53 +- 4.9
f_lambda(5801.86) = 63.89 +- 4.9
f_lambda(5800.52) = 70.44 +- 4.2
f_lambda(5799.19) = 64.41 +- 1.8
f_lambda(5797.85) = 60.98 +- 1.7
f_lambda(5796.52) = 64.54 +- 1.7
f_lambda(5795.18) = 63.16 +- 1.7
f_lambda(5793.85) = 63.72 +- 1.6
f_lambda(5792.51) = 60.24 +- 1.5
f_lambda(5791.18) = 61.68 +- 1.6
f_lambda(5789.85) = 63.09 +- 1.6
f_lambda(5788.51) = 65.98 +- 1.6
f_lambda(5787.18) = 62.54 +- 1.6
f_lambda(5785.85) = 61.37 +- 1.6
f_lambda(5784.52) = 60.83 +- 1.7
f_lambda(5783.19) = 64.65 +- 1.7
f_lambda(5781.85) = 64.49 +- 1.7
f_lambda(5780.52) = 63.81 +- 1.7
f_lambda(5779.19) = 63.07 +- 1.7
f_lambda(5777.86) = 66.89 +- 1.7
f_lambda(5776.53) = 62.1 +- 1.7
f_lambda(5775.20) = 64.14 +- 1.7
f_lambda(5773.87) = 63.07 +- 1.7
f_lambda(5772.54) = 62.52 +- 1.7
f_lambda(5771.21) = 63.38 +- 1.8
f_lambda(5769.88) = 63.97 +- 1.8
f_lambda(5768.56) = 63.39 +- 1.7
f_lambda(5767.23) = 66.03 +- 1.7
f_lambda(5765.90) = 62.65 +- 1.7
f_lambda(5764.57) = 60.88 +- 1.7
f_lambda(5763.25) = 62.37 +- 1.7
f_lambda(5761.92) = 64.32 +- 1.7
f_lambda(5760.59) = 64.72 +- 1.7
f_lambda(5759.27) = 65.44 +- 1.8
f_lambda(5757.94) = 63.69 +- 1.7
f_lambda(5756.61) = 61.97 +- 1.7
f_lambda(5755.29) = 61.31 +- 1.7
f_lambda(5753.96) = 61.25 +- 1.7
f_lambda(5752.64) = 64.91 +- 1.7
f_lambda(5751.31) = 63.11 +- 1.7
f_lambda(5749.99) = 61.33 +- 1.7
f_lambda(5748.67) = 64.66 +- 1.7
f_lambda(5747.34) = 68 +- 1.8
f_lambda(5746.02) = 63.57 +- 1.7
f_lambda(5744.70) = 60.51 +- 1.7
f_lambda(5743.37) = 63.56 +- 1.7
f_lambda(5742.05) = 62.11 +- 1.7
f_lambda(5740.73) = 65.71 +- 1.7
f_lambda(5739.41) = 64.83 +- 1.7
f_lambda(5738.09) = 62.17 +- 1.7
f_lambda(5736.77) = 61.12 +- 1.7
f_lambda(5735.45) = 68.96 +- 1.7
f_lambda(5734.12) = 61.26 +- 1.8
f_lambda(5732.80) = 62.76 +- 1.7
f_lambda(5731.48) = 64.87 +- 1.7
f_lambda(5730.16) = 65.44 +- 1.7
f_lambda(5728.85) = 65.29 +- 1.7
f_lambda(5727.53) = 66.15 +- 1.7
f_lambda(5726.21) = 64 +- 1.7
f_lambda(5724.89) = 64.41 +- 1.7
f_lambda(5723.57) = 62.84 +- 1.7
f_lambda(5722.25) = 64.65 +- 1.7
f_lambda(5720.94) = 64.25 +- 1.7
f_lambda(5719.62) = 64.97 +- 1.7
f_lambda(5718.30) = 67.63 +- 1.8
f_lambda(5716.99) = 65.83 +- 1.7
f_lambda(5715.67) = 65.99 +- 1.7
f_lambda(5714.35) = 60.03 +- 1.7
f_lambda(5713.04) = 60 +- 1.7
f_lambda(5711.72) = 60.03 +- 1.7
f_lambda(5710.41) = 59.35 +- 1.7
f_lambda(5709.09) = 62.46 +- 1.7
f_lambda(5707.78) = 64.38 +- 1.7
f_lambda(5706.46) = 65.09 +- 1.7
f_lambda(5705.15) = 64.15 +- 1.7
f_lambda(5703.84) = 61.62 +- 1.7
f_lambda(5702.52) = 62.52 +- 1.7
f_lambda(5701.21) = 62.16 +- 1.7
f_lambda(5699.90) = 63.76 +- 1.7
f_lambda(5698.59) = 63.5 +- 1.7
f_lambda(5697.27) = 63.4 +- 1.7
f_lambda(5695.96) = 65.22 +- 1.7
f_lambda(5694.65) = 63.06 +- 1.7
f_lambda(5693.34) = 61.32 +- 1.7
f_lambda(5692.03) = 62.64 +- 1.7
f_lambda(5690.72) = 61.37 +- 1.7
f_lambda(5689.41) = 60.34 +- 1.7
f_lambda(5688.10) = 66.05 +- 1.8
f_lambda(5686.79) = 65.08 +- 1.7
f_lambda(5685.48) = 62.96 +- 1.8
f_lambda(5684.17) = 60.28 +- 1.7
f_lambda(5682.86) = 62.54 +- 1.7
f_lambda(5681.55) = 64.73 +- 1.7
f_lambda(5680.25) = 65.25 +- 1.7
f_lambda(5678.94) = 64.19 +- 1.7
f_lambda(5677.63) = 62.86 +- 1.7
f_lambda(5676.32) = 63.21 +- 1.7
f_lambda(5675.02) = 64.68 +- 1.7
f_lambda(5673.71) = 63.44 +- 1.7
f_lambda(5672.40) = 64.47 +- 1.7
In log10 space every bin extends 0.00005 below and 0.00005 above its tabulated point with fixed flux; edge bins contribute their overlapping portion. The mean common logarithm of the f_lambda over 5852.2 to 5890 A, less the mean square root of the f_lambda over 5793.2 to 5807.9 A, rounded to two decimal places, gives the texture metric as -6.28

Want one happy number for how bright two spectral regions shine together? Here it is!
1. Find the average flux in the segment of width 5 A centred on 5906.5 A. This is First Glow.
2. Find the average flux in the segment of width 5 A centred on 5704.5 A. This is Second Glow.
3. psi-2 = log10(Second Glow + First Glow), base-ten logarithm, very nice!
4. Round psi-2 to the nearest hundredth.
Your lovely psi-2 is 2.11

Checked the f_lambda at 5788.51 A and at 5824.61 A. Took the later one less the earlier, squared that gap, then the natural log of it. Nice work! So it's 1.6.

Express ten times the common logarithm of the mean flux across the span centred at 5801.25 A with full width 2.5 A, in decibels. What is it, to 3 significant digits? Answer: 18.3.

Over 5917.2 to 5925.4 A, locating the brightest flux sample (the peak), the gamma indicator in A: 5919.26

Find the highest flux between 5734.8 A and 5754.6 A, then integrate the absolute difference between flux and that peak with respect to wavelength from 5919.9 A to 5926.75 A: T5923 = 48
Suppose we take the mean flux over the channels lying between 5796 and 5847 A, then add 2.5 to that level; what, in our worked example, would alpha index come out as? 66.8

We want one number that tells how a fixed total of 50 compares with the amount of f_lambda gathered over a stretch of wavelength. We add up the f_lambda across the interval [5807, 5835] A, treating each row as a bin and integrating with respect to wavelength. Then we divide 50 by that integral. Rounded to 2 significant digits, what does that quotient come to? 0.028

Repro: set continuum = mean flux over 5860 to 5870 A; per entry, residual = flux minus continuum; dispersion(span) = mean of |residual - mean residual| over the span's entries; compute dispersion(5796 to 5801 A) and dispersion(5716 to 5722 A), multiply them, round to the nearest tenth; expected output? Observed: 2.8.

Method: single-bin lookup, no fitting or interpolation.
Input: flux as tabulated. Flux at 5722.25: 64.65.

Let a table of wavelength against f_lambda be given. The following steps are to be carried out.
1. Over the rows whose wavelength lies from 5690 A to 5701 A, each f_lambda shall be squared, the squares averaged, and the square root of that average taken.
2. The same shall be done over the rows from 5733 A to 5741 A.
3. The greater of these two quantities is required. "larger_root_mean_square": 64.1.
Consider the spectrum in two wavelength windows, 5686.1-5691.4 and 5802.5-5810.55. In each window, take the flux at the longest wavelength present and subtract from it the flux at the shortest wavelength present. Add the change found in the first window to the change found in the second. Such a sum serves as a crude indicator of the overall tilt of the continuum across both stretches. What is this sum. -7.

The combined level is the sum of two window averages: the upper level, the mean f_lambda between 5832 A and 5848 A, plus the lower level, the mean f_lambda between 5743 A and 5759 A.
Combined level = 126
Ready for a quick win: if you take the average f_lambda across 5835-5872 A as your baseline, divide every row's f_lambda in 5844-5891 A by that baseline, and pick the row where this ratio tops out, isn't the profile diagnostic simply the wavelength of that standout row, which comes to 5875.80 A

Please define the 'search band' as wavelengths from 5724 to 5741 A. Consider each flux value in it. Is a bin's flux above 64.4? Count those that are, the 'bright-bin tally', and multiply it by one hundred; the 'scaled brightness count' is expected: 800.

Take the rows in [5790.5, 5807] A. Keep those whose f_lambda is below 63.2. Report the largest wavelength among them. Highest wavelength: 5797.85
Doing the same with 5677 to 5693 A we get 5692.03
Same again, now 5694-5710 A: 5709.09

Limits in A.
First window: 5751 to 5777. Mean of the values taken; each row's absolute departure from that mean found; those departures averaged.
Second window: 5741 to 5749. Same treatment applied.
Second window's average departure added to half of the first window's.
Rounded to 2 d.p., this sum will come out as 2.30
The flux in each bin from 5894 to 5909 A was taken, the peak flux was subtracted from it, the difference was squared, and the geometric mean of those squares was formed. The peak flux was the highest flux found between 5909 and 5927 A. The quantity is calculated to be 17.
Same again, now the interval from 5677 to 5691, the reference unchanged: 3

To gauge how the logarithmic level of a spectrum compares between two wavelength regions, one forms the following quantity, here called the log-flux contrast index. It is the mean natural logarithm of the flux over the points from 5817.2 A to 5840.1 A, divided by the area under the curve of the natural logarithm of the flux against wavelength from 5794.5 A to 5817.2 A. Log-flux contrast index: 0.0439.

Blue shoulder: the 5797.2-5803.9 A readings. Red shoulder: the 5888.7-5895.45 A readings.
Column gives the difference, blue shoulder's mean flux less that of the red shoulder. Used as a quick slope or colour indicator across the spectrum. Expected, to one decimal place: 11.4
